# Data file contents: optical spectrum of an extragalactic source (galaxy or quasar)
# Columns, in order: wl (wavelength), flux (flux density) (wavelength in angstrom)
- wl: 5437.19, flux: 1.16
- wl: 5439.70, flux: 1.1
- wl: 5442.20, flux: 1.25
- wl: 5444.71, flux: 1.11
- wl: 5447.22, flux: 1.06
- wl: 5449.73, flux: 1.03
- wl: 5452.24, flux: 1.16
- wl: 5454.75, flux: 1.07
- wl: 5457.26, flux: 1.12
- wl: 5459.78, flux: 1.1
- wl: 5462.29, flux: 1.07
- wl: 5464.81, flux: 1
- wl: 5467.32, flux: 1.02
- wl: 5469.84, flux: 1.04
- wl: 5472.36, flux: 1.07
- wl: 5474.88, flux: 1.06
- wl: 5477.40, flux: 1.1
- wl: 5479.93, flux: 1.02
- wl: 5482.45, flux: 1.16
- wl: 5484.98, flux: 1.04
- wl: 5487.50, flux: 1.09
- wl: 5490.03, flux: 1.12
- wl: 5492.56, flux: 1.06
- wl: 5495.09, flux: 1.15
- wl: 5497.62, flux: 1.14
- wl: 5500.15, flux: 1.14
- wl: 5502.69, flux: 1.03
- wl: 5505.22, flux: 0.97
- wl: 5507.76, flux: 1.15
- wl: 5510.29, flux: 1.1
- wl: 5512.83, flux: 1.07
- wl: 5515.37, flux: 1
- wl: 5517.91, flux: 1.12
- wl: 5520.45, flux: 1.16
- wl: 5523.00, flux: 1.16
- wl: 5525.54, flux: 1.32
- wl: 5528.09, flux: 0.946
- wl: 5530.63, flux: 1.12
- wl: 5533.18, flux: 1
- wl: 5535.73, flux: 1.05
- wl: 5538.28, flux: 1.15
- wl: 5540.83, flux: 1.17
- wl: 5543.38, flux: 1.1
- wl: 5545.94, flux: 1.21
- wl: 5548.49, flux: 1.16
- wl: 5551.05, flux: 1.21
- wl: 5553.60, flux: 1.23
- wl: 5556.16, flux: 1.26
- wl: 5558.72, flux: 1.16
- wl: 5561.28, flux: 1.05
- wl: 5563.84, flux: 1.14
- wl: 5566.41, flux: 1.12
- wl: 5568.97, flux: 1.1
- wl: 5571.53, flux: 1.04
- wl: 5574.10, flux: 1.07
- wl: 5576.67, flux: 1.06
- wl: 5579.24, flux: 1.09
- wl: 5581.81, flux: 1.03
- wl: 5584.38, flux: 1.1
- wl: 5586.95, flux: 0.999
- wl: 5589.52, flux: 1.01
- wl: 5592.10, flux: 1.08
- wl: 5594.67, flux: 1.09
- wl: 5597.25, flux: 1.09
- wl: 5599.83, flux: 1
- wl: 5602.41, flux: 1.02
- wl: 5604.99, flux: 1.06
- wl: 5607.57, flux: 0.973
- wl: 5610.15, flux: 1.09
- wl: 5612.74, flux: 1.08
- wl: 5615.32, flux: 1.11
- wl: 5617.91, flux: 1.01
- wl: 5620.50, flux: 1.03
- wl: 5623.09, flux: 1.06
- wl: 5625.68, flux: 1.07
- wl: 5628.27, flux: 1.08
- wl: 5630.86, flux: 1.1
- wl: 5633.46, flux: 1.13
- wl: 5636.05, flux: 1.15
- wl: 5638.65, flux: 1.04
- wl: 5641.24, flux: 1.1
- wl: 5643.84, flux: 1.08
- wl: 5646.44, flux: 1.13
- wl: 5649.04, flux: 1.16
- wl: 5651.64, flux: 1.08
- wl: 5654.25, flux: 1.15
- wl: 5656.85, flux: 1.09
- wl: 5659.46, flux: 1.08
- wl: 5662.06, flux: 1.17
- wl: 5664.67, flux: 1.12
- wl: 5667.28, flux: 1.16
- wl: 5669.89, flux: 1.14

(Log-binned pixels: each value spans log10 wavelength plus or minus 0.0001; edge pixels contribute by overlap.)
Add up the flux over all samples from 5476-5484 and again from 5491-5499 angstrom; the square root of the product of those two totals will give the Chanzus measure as 3.31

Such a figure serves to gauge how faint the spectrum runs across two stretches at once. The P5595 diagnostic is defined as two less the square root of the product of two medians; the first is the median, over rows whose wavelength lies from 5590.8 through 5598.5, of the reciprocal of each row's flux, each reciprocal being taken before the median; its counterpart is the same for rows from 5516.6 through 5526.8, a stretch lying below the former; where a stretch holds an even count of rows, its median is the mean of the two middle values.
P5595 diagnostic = 1.11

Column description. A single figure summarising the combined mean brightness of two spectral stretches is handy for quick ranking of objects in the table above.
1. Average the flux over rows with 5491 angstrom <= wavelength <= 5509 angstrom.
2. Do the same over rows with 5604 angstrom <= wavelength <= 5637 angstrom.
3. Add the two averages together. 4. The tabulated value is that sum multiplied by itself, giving 4.68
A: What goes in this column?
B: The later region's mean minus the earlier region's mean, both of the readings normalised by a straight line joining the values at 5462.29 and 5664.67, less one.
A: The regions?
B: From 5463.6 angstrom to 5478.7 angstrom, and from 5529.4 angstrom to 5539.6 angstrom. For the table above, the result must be 0.015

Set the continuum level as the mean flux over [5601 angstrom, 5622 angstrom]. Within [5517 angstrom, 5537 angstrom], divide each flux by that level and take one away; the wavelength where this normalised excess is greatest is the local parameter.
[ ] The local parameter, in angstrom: 5525.54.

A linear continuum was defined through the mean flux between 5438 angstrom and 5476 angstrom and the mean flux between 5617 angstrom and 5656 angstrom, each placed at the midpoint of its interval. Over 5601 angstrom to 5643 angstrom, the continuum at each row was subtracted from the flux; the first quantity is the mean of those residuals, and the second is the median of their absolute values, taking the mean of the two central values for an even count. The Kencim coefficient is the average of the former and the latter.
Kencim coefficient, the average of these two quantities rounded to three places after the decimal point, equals 0.004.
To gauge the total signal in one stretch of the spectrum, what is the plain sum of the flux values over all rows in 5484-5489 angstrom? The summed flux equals 2.1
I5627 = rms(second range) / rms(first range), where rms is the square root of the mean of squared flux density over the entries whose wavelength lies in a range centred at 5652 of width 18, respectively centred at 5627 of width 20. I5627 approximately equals 1.03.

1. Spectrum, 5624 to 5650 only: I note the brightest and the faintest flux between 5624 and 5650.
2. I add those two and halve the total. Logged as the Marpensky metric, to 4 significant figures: 1.100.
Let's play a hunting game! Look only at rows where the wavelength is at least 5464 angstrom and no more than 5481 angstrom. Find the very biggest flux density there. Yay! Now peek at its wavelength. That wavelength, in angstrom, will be 5477.40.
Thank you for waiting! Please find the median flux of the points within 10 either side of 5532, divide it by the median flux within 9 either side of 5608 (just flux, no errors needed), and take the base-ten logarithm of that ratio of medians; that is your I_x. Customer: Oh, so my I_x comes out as 0.030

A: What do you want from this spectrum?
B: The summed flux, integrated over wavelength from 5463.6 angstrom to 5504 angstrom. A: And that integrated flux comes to 43.5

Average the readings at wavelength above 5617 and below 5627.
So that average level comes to 1.04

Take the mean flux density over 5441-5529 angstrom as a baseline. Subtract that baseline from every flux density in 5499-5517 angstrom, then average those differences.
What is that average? -0.026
